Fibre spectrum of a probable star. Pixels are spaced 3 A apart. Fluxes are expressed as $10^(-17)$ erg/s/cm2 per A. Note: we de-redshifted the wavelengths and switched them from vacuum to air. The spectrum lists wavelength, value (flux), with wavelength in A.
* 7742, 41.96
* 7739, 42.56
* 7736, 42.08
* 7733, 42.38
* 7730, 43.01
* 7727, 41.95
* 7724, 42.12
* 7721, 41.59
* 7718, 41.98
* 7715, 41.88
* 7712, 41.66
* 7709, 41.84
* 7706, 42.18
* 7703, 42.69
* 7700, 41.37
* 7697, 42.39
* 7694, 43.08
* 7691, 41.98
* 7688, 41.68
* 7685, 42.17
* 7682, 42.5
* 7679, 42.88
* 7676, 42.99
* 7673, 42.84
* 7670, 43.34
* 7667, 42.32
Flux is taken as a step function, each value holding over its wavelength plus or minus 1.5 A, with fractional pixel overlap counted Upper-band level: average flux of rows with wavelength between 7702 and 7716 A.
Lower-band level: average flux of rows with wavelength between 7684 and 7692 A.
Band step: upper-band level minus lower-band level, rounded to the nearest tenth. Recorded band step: 0.1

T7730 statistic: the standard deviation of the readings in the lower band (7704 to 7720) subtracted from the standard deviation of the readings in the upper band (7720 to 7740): 0.3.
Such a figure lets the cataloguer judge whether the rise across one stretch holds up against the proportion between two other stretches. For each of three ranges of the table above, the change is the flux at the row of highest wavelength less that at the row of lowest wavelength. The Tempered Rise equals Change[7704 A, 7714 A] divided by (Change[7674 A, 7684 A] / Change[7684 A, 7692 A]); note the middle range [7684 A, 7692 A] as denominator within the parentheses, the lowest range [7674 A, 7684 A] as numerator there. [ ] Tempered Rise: -0.2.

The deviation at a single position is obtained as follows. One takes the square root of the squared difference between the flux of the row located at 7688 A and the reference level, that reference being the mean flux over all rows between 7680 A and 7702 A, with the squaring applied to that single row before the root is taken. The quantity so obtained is 0.5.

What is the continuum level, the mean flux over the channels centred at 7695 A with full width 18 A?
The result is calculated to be 42.2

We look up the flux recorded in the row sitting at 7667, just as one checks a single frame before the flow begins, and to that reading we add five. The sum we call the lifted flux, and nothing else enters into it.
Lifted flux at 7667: 47.3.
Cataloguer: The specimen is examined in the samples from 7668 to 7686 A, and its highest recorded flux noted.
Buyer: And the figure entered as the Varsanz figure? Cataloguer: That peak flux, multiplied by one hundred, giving 4334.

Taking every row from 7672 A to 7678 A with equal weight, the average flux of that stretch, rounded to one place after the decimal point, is 42.9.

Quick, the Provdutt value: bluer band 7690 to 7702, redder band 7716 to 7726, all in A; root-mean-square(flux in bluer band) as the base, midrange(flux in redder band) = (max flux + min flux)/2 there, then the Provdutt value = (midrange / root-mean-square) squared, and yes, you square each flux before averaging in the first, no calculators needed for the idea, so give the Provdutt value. 0.983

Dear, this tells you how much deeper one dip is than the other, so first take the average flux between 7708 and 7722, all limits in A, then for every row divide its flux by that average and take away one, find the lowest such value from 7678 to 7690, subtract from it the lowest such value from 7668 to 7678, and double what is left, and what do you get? -0.06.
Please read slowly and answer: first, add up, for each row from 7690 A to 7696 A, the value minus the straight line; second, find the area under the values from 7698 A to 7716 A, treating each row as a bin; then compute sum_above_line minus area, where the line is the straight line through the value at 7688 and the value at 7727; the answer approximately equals -753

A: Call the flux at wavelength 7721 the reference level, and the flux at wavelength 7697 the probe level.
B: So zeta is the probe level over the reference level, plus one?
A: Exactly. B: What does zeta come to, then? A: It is 2.02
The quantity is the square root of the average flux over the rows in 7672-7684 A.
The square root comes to 6.54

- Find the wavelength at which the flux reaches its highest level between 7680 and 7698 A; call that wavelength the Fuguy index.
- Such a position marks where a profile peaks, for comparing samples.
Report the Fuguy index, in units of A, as 7694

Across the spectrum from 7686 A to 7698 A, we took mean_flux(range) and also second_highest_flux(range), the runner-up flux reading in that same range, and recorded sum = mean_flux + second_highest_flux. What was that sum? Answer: 84.7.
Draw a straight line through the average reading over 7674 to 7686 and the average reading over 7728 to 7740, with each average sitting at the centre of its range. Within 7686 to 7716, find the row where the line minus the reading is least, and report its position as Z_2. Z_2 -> 7694 A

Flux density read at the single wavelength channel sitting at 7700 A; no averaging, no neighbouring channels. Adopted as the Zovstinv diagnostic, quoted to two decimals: 41.37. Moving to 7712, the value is 41.66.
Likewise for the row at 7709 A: 41.84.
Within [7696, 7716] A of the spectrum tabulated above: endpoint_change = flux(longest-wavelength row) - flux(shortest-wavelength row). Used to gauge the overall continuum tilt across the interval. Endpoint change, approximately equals -0.5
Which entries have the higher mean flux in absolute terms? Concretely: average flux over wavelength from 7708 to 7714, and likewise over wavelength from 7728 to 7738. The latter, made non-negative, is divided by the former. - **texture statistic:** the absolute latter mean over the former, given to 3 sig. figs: 1.02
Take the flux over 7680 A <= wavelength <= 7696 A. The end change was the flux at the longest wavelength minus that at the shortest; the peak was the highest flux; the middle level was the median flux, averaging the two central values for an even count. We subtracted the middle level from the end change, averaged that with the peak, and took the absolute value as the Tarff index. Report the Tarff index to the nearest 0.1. 0.7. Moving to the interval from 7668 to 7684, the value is 0.2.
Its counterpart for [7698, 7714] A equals 0.6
